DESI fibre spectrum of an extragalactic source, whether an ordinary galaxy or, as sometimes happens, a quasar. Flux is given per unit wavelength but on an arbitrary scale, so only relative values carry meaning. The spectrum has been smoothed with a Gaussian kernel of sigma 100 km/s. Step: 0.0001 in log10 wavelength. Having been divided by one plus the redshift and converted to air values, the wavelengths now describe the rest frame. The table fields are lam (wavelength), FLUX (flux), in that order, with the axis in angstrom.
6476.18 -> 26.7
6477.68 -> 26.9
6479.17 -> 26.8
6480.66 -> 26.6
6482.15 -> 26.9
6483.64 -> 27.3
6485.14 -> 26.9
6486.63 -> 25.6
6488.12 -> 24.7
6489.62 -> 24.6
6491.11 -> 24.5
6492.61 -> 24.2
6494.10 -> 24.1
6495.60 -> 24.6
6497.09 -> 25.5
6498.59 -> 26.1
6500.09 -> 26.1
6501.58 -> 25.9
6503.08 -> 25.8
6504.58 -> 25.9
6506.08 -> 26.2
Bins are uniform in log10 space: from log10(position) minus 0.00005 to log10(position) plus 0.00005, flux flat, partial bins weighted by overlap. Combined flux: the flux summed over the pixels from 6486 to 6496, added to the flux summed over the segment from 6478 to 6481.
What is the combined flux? 226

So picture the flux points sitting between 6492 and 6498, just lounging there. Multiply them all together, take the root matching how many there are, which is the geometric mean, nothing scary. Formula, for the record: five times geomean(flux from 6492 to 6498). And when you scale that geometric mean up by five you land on 123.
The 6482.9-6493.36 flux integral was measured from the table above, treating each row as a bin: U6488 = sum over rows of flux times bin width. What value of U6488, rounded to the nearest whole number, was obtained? 266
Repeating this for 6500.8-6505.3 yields 116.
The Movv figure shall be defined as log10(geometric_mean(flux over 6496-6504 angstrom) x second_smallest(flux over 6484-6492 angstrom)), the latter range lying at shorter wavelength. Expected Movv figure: 2.80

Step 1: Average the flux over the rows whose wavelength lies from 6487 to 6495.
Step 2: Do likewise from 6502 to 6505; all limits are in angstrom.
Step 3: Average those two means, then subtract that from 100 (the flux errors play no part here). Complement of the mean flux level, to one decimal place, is 74.9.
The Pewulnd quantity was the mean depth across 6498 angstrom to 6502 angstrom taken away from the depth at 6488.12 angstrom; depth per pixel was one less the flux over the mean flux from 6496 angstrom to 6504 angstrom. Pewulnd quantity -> 0.052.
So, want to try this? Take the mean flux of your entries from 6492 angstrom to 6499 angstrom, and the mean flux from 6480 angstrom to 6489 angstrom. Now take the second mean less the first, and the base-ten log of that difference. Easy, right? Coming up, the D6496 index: 0.16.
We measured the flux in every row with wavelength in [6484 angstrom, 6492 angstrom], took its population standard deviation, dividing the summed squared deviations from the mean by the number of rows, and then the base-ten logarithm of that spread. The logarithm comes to -0.04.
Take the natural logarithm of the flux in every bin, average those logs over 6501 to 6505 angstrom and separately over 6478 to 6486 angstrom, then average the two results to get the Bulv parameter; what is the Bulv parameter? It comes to 3.27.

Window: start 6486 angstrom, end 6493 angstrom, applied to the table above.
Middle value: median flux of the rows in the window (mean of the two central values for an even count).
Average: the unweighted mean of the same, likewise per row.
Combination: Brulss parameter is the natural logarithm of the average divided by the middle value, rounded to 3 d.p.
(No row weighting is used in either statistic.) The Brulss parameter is 0.005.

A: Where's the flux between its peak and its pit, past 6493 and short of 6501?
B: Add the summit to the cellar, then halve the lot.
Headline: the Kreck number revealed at 25.1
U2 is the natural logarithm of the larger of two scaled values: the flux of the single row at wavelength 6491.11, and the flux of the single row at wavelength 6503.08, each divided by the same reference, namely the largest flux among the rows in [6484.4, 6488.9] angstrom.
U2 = -0.042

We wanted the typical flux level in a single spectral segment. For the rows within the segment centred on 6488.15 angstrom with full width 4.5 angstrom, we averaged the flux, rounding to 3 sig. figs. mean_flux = 25.0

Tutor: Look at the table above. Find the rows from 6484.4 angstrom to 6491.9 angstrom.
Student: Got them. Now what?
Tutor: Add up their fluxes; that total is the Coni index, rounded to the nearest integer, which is 126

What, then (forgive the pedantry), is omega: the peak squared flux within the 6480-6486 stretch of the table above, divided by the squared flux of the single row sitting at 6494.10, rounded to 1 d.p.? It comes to 1.3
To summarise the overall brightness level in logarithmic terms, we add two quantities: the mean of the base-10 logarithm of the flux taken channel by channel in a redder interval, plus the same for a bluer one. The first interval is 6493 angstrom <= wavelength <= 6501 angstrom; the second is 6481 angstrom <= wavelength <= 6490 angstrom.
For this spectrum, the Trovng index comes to 2.82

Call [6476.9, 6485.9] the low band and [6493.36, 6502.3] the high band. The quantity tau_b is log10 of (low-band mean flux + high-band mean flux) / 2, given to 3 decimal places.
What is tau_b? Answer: 1.417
